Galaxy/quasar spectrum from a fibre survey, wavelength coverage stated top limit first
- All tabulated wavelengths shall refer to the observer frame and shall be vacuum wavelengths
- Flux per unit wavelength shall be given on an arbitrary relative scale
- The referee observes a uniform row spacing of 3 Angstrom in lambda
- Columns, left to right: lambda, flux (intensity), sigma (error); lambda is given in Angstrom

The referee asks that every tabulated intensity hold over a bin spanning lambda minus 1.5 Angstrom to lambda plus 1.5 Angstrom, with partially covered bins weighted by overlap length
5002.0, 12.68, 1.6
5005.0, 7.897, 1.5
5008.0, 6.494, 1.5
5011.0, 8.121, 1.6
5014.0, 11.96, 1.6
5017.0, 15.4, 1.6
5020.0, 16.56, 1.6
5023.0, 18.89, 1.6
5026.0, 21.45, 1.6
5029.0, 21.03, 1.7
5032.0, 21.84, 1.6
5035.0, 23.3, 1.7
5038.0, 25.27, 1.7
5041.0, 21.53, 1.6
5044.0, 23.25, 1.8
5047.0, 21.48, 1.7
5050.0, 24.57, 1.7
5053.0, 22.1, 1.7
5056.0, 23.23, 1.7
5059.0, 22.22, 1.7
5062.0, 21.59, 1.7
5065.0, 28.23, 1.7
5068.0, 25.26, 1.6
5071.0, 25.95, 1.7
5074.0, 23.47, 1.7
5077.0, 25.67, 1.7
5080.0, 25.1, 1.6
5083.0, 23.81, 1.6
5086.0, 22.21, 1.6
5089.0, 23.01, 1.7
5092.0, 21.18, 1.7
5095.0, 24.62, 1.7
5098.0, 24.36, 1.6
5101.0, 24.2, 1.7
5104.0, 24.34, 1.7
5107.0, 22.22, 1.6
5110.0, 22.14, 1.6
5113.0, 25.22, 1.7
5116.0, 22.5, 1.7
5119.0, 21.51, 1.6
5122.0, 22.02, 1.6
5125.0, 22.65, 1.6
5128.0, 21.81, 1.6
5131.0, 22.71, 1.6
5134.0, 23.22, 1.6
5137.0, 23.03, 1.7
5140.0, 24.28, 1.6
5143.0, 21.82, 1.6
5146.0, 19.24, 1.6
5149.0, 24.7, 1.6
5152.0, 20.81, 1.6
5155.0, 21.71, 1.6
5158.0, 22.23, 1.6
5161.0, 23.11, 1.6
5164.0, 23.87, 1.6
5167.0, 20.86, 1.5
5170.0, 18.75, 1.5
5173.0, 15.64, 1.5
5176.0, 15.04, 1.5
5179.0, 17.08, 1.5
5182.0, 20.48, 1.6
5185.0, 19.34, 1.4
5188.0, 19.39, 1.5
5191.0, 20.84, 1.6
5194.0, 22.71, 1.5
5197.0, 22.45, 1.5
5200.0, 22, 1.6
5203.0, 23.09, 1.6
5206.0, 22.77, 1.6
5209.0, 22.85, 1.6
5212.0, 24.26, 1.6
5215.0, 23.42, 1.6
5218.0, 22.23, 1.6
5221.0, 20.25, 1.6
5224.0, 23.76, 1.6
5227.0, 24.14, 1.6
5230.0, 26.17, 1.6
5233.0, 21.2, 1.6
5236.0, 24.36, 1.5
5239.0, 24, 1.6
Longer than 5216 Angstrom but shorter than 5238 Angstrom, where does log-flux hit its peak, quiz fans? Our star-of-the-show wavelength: 5230.0 Angstrom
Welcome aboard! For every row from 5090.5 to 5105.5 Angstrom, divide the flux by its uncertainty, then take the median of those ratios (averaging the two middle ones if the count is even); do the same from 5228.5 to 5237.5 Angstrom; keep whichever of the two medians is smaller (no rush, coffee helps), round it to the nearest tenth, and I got 14.3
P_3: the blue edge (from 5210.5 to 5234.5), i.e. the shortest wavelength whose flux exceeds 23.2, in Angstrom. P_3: 5212.0 Angstrom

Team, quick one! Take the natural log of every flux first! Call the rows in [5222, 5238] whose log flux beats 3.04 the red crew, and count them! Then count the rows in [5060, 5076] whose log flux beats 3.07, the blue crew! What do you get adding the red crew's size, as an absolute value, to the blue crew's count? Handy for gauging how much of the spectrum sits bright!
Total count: 10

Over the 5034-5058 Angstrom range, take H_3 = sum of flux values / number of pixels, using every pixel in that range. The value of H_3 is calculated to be 23.1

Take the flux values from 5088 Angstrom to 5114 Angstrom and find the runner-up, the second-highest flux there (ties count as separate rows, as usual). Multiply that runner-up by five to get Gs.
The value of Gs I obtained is 123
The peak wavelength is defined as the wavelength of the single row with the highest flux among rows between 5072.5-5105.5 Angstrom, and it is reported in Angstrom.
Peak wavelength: 5077.0 Angstrom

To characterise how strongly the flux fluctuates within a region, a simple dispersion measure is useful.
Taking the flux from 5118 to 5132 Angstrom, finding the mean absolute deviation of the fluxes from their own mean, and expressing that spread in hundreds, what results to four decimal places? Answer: 0.0043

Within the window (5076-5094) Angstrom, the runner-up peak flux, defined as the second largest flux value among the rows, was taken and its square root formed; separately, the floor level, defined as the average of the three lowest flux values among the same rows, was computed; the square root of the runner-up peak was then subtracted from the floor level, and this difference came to 17.1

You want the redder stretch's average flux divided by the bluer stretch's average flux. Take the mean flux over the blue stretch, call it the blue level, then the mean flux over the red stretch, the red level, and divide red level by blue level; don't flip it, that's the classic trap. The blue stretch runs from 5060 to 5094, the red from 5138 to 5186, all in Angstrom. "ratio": 0.85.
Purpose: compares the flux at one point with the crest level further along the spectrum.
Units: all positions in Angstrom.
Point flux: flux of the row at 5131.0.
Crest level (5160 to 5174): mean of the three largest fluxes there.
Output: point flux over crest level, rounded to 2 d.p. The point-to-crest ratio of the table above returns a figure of 1.00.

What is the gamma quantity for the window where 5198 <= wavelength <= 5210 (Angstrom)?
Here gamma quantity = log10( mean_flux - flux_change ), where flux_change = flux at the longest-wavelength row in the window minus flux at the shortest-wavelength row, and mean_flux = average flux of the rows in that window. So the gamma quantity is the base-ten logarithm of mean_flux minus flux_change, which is 1.34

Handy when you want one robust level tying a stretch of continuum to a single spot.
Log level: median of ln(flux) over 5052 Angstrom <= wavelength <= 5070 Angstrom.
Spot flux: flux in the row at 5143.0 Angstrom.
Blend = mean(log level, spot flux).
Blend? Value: 12.5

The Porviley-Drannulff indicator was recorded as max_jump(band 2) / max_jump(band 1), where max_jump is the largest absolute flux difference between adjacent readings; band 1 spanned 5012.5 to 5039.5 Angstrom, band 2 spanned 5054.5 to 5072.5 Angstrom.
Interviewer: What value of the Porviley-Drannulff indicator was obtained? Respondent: 1.9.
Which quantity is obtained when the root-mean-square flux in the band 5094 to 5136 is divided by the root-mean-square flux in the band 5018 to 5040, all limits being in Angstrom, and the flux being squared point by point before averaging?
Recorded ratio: 1.08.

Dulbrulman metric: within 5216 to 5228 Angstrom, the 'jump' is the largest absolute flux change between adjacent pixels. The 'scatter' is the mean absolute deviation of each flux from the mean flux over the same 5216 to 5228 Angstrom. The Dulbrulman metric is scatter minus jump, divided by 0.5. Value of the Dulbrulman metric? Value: -4.3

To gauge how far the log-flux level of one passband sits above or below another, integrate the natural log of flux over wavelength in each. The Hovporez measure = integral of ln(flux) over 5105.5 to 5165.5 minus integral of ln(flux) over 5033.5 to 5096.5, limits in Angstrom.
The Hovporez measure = -12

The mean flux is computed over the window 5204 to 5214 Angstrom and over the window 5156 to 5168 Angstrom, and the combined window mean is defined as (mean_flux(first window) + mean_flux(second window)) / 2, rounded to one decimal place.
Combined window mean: 22.9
